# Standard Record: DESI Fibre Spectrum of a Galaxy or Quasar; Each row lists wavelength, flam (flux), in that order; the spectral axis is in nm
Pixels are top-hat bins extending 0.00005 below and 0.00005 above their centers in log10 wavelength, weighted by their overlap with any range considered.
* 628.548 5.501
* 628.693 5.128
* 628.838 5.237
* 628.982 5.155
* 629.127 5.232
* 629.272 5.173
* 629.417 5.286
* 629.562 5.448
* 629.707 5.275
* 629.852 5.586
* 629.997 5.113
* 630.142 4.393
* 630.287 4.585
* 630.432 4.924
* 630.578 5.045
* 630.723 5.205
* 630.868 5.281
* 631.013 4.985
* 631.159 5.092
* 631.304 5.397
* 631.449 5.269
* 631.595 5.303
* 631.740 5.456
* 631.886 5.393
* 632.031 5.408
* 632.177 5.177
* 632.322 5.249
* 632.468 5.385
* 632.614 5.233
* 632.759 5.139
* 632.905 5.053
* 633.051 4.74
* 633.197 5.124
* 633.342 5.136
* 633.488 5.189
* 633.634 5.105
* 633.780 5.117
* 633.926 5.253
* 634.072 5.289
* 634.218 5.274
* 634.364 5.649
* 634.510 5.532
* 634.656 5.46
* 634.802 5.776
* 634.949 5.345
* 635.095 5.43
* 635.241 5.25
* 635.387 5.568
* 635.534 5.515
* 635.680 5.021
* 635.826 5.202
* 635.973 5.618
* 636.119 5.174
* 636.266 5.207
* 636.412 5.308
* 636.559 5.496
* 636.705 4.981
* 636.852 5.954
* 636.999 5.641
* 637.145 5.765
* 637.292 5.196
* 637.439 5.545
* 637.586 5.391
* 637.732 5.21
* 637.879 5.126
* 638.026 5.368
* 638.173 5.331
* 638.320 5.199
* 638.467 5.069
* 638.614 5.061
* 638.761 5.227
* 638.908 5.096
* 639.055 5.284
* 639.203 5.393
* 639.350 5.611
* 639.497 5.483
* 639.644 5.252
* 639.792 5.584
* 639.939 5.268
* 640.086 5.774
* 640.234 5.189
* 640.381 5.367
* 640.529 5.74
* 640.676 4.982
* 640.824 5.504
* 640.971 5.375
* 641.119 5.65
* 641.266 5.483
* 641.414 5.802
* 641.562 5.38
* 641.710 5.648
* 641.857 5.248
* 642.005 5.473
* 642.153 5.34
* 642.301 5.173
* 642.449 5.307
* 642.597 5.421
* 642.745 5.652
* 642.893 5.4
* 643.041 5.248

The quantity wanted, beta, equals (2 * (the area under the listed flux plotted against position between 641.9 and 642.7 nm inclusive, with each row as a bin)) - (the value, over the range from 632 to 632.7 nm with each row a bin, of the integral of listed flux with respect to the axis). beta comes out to 4.9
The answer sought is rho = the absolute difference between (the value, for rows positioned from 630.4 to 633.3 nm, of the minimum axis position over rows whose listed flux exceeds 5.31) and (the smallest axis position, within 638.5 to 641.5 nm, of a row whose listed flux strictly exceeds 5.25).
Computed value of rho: 7.75 nm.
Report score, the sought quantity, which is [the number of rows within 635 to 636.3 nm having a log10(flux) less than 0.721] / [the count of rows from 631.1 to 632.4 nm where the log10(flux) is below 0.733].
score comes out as 0.71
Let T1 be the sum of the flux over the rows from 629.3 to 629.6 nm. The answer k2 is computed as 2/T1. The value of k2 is 0.186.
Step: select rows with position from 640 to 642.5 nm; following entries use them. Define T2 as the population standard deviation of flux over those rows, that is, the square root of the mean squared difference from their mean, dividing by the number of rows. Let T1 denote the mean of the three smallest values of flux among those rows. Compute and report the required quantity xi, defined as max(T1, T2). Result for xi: 5.11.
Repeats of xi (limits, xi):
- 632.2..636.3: 4.94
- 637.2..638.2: 5.18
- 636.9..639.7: 5.08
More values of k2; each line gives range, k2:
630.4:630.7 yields 0.201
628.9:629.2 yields 0.193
